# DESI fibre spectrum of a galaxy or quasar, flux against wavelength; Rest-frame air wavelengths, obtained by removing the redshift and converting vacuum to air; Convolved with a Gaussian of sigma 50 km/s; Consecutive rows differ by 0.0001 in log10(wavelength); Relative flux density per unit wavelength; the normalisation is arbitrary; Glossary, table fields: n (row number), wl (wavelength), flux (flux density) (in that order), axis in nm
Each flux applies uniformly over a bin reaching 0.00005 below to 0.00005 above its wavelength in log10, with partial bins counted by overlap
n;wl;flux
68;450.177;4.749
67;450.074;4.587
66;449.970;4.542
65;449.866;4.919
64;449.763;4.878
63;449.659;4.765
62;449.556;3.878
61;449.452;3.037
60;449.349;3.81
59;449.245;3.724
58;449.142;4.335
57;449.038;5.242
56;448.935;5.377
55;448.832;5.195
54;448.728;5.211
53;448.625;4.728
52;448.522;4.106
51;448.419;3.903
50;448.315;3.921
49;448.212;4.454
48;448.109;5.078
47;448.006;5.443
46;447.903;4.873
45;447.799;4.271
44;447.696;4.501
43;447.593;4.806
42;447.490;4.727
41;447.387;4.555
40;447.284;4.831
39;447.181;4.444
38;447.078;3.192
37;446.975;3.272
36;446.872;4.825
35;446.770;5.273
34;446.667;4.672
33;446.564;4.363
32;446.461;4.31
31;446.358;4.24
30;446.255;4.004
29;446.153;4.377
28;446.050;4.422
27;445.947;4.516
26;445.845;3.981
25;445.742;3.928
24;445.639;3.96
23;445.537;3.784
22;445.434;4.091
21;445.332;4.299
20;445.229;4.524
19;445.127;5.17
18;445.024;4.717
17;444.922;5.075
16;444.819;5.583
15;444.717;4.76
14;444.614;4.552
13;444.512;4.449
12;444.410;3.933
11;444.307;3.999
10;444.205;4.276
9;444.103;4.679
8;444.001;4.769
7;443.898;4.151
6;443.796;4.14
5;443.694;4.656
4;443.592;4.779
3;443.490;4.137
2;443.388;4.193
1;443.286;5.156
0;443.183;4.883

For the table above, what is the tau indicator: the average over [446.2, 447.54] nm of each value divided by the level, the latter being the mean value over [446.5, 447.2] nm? 1.02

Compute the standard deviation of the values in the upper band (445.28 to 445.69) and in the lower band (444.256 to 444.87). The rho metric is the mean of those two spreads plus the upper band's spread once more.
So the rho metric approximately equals 0.6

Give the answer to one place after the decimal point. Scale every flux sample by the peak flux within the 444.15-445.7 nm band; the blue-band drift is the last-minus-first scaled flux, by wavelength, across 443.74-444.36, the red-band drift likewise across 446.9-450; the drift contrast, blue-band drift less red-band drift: -0.3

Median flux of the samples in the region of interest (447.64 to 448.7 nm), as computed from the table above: 4.48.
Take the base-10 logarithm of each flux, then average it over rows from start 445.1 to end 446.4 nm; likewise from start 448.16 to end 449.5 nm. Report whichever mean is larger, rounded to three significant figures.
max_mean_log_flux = 0.637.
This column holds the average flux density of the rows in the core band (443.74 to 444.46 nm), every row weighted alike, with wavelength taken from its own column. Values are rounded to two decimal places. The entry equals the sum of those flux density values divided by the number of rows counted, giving 4.28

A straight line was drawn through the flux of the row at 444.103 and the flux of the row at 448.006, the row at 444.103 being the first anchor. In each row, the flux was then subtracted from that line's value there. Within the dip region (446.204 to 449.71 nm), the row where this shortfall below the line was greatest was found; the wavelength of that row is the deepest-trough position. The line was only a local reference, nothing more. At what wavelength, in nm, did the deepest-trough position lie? 449.452 nm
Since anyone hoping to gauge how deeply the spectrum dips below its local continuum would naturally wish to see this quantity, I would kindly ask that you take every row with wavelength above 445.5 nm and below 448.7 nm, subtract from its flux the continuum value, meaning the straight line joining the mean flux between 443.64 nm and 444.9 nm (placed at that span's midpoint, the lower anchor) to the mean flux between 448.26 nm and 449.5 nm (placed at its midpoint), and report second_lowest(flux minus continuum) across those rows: -1.2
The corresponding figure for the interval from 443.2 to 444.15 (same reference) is -0.4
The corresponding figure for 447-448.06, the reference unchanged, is -0.1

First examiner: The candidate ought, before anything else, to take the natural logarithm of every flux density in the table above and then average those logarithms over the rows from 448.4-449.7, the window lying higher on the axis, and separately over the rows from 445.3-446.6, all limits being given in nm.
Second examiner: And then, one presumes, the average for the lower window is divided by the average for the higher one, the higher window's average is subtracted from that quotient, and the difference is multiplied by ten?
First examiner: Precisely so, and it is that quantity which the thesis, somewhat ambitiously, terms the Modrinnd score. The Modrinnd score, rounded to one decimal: -5.0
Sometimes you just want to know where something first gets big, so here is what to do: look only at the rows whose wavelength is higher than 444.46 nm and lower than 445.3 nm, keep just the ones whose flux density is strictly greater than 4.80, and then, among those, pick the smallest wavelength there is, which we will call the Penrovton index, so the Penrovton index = 444.819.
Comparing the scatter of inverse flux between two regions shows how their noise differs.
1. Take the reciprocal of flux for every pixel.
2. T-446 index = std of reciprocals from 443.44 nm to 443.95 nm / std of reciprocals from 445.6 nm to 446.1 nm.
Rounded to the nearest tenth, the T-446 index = 1.0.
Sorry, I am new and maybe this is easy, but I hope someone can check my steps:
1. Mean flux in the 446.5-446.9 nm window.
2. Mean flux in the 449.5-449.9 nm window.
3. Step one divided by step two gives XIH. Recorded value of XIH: 1.04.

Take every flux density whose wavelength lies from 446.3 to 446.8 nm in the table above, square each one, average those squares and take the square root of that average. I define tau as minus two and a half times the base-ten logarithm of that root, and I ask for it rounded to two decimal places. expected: -1.65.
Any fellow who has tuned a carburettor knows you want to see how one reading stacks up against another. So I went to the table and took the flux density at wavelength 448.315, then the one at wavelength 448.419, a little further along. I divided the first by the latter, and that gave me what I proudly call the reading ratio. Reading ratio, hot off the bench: 1.00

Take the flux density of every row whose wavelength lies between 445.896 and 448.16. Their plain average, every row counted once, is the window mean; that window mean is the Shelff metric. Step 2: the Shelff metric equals 4.50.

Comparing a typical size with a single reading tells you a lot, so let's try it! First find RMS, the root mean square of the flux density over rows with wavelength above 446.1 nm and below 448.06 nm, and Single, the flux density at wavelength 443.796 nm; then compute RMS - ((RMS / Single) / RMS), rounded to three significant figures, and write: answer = 4.26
